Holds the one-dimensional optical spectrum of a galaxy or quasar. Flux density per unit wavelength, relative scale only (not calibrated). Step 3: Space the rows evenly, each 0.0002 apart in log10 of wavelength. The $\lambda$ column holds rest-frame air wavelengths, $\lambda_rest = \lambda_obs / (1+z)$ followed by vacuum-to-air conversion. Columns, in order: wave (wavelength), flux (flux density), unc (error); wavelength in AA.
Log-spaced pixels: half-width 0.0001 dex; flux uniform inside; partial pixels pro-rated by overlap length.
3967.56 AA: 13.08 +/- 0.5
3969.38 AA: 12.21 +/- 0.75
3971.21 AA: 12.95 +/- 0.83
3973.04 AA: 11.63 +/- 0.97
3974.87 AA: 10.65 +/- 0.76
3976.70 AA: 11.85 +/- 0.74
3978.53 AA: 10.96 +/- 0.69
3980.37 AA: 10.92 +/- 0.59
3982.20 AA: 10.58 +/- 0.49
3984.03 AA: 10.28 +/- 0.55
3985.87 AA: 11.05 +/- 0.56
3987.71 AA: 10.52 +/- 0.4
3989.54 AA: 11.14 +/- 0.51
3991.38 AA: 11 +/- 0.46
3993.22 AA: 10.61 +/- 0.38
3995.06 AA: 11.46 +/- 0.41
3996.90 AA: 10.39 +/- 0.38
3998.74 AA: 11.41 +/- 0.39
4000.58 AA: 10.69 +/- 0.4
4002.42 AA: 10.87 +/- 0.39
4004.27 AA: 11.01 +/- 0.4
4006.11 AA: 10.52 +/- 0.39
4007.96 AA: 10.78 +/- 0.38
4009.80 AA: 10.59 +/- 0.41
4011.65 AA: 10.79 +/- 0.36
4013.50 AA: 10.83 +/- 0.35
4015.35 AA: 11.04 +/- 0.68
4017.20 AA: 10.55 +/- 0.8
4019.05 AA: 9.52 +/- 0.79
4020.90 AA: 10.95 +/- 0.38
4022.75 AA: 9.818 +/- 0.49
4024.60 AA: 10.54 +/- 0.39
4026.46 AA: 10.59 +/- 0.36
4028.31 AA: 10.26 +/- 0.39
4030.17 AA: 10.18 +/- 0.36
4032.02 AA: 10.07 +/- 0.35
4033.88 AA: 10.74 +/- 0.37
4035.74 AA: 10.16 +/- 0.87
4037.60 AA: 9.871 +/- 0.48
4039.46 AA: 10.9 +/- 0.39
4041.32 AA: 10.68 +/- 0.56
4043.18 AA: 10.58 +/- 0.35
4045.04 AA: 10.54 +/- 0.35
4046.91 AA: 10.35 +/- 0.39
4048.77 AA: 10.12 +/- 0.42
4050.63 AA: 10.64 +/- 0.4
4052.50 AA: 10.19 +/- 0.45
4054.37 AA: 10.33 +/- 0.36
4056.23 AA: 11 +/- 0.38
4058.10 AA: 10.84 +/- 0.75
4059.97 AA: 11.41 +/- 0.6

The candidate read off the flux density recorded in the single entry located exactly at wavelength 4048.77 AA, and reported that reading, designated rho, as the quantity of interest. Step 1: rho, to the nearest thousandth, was 10.120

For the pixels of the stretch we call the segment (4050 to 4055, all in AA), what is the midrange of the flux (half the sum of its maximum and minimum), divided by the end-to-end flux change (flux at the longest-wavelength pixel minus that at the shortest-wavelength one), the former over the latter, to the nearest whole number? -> -34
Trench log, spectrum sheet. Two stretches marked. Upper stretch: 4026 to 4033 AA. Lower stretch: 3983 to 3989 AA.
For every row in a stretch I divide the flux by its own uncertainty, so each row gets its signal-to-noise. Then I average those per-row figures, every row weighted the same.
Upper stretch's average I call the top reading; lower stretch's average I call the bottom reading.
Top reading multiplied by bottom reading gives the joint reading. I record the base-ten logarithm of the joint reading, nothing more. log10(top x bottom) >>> 2.78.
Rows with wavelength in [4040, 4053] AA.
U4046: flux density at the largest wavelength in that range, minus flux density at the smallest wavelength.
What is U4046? -0.5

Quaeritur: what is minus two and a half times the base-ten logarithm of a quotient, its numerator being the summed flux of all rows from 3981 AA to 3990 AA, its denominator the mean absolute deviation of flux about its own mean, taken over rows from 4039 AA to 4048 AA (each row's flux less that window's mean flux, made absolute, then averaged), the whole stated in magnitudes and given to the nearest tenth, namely -6.4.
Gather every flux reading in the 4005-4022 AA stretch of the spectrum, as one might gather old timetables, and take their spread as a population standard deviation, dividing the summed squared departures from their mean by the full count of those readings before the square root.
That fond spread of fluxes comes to 0.423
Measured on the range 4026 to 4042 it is 0.332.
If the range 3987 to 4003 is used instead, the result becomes 0.361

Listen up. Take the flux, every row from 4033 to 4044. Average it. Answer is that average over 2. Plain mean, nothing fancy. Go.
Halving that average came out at 5.24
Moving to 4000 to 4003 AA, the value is 5.39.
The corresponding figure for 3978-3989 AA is 5.36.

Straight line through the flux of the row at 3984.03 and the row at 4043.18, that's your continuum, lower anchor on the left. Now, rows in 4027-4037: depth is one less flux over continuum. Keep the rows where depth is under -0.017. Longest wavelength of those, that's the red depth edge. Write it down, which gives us 4033.88 AA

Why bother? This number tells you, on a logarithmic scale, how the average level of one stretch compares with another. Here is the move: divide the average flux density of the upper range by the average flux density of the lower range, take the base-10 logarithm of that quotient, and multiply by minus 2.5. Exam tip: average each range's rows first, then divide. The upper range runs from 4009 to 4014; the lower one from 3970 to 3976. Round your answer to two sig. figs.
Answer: 0.10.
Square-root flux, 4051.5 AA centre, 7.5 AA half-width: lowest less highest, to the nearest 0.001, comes -0.135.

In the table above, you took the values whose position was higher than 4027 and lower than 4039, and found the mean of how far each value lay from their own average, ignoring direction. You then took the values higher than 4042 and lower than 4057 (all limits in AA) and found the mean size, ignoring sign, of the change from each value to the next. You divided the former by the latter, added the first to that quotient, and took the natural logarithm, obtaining -0.2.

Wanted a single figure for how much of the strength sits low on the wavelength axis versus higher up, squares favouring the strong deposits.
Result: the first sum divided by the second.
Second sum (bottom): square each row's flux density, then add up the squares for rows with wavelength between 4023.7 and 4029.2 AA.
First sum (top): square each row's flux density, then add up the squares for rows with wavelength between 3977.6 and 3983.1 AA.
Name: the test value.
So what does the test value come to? 1.07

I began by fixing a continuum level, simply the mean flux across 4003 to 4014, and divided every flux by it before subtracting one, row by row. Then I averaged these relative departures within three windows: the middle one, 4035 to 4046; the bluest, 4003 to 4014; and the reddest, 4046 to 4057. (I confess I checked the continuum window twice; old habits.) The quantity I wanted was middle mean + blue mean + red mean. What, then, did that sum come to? -0.06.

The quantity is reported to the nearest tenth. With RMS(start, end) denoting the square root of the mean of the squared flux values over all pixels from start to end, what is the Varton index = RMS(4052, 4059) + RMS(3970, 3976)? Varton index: 22.4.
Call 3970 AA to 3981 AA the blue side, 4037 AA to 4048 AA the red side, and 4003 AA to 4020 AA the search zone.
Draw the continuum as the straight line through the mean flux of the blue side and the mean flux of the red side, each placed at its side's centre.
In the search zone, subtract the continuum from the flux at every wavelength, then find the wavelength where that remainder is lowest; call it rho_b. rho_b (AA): 4019.05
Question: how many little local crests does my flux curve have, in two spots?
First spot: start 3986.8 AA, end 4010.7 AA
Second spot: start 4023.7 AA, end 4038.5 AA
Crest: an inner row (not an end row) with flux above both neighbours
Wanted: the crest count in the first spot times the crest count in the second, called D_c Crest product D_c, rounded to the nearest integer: 10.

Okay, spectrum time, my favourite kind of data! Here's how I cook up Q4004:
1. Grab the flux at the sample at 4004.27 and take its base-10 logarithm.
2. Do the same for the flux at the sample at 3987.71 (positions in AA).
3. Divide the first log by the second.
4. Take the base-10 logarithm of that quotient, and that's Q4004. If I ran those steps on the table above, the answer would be 0.008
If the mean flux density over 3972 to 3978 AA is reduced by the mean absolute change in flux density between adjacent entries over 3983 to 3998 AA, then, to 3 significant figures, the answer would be 10.8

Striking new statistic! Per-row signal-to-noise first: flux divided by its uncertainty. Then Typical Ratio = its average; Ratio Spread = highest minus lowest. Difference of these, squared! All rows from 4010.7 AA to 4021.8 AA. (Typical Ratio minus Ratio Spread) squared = 9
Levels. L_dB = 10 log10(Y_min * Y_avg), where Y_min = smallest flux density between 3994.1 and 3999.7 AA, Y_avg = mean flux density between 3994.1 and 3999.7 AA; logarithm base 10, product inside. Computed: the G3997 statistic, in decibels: 20.61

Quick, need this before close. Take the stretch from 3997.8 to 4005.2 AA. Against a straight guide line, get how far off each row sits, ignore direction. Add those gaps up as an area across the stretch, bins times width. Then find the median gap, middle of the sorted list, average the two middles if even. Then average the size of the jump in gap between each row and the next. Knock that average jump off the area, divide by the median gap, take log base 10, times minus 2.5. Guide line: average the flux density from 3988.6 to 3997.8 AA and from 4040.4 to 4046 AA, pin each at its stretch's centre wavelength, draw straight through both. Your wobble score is -2.3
